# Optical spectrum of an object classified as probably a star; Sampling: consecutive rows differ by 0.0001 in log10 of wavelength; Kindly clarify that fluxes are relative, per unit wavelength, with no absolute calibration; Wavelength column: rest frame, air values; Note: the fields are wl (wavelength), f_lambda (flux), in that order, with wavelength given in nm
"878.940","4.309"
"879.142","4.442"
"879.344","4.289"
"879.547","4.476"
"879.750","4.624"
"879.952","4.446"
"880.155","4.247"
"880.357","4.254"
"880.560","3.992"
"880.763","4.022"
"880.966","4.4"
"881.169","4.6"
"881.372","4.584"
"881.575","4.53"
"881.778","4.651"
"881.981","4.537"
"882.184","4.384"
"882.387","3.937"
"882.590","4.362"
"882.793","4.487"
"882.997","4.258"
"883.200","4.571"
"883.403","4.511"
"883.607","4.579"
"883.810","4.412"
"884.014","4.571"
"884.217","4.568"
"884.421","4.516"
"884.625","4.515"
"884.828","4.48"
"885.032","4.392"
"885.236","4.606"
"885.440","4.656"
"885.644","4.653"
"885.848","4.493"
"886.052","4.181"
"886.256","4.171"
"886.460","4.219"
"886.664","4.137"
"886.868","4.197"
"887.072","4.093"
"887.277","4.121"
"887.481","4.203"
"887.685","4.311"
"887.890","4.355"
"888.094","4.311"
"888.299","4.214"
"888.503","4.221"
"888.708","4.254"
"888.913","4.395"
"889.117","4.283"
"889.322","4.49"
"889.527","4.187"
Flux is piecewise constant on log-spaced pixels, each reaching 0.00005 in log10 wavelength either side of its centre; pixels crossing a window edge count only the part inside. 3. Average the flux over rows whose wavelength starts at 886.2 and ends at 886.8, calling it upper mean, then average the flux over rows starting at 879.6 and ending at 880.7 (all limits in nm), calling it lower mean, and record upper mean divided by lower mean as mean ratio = 0.97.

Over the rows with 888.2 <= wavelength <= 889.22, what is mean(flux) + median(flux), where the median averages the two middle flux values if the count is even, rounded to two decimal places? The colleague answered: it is 8.53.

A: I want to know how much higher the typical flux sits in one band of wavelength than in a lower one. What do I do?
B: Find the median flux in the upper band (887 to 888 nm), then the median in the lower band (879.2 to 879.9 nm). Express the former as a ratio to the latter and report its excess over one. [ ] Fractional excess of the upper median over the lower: -0.06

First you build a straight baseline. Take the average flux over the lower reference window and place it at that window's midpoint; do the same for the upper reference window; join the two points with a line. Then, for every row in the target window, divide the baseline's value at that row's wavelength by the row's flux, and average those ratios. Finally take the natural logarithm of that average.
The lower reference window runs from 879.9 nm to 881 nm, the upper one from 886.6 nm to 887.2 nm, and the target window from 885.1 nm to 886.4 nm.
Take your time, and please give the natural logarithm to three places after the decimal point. -0.068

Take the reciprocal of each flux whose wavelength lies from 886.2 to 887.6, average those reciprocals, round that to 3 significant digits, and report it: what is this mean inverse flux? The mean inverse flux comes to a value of 0.240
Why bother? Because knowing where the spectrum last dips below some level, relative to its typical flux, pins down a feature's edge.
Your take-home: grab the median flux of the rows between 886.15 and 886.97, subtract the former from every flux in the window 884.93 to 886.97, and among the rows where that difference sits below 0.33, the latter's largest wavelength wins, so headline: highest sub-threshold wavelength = 886.868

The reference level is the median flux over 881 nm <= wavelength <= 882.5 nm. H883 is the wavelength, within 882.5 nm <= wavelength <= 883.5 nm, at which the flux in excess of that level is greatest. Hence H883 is 883.200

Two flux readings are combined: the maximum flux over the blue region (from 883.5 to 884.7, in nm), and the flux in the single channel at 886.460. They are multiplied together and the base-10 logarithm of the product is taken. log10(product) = 1.286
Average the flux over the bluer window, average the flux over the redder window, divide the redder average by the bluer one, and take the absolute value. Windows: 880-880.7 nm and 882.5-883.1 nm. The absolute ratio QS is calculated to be 1.05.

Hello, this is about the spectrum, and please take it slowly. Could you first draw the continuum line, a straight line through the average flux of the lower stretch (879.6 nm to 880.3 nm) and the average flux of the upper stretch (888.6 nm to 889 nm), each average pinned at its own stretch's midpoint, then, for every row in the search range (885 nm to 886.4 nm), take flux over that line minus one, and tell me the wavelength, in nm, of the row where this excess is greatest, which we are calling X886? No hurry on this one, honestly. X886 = 885.440 nm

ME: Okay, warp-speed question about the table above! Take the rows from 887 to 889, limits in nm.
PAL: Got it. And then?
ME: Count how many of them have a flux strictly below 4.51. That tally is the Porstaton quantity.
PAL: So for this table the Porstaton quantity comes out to 10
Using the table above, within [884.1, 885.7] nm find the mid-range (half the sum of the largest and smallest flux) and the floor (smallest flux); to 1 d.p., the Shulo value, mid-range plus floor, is 8.9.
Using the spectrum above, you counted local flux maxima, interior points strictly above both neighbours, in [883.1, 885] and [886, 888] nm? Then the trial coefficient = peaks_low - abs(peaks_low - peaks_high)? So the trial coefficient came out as 2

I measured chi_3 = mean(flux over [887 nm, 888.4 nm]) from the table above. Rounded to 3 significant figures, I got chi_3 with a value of 4.23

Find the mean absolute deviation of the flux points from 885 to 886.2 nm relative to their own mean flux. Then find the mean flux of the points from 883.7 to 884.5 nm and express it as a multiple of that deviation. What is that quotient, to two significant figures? 32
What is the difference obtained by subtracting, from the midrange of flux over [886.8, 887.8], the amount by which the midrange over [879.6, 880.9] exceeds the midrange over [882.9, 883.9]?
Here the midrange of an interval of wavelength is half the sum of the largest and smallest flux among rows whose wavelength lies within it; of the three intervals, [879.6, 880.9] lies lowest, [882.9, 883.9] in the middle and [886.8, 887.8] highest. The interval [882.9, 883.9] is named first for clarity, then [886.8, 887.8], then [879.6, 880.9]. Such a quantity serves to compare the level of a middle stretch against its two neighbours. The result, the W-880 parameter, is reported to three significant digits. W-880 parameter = 4.31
